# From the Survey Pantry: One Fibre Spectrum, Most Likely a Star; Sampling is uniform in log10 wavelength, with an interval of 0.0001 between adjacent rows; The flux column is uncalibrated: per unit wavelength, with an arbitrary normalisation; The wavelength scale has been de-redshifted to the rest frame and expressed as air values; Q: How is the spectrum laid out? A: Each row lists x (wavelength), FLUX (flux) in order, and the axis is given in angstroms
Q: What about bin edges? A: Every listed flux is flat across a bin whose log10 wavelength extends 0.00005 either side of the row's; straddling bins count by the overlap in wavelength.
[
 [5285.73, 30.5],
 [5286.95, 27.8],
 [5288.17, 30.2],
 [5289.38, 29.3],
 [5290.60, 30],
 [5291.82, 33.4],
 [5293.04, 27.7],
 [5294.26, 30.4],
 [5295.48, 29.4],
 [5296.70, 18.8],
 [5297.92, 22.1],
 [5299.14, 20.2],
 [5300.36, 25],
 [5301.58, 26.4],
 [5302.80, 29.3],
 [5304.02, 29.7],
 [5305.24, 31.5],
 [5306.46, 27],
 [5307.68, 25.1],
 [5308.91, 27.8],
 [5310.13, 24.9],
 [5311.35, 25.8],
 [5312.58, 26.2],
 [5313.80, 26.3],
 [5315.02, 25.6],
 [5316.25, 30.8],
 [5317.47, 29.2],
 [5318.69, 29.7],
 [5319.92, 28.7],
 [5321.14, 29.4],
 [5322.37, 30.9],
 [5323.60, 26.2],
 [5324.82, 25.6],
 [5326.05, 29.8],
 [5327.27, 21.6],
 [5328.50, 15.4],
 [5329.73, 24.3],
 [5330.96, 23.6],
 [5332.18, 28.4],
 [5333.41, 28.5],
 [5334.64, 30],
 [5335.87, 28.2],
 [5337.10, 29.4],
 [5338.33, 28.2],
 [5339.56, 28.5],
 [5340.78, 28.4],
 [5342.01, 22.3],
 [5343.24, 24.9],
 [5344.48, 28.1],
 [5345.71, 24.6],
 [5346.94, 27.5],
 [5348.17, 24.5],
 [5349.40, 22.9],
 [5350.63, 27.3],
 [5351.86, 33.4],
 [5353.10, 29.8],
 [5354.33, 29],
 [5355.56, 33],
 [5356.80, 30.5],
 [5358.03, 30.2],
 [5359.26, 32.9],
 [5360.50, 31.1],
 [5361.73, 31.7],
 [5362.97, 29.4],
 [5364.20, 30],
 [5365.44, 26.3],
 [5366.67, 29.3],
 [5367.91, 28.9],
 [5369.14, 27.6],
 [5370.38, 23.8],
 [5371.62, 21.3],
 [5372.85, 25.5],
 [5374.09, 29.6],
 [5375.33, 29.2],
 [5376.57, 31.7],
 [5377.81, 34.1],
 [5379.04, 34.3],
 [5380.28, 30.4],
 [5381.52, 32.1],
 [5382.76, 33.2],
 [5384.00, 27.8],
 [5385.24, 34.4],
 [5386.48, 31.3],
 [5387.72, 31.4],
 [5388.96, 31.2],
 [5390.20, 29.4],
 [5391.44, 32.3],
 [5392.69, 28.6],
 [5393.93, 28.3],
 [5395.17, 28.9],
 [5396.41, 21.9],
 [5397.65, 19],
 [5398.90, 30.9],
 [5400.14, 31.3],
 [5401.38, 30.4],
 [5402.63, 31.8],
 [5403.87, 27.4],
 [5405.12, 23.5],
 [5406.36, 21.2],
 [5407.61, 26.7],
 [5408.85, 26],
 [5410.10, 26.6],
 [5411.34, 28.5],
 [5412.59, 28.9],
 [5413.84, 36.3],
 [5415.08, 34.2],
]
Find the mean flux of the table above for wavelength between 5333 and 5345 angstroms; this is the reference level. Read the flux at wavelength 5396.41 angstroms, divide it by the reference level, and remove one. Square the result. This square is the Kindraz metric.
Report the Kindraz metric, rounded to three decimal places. 0.043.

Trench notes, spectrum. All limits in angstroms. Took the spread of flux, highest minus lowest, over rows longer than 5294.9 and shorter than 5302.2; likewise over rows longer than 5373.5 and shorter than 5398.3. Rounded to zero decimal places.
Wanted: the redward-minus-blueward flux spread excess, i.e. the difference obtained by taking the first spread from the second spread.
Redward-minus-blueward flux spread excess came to 5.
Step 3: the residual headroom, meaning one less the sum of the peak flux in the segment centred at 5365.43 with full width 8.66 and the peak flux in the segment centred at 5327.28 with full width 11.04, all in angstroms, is -61.6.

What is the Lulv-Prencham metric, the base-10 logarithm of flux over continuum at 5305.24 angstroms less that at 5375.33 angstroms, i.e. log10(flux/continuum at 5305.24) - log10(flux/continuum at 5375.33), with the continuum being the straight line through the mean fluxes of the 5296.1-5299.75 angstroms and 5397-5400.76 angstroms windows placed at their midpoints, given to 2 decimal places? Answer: 0.12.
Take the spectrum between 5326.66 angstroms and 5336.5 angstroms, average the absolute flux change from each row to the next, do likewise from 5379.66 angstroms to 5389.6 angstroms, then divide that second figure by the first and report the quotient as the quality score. 0.8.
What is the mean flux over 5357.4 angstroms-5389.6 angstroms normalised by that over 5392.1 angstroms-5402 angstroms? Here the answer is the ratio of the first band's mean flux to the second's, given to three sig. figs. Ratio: 1.09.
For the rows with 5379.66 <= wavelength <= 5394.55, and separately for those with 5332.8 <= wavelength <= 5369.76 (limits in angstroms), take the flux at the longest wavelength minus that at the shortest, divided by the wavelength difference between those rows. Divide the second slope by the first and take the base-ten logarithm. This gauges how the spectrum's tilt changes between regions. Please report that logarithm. -0.8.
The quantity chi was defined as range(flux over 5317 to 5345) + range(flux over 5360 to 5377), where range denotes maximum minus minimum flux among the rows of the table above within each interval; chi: 26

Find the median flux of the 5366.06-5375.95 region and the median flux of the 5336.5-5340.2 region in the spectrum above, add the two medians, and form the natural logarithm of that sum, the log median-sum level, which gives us 4.04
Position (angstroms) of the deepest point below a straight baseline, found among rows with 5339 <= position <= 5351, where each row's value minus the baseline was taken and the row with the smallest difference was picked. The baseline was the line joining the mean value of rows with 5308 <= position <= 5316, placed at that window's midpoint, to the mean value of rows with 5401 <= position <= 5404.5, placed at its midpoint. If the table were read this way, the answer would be 5342.01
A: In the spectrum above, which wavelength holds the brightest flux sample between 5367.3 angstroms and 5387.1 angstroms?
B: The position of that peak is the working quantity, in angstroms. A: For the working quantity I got 5385.24 angstroms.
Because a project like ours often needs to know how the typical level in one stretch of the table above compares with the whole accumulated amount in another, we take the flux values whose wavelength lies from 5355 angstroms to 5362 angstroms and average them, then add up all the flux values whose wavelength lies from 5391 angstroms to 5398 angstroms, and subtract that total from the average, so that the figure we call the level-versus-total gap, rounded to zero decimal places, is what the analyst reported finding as -127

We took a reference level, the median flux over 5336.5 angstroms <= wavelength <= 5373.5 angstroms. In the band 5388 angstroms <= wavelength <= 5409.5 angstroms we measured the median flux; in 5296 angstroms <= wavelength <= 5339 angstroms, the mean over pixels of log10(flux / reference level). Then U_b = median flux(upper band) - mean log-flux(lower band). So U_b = 28.6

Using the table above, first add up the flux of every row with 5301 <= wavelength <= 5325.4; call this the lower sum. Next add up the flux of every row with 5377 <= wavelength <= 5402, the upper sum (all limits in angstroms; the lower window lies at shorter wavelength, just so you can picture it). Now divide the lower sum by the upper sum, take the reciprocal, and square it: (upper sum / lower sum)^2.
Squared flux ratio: 1.17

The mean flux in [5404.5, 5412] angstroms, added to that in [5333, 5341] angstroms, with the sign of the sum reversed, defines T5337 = -54.2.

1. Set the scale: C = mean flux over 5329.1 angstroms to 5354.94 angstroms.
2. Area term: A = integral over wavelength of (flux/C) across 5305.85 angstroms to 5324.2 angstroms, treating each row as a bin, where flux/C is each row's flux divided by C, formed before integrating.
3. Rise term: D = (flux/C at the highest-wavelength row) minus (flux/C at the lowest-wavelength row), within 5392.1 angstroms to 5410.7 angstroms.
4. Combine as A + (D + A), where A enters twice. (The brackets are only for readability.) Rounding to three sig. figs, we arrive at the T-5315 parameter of 37.1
